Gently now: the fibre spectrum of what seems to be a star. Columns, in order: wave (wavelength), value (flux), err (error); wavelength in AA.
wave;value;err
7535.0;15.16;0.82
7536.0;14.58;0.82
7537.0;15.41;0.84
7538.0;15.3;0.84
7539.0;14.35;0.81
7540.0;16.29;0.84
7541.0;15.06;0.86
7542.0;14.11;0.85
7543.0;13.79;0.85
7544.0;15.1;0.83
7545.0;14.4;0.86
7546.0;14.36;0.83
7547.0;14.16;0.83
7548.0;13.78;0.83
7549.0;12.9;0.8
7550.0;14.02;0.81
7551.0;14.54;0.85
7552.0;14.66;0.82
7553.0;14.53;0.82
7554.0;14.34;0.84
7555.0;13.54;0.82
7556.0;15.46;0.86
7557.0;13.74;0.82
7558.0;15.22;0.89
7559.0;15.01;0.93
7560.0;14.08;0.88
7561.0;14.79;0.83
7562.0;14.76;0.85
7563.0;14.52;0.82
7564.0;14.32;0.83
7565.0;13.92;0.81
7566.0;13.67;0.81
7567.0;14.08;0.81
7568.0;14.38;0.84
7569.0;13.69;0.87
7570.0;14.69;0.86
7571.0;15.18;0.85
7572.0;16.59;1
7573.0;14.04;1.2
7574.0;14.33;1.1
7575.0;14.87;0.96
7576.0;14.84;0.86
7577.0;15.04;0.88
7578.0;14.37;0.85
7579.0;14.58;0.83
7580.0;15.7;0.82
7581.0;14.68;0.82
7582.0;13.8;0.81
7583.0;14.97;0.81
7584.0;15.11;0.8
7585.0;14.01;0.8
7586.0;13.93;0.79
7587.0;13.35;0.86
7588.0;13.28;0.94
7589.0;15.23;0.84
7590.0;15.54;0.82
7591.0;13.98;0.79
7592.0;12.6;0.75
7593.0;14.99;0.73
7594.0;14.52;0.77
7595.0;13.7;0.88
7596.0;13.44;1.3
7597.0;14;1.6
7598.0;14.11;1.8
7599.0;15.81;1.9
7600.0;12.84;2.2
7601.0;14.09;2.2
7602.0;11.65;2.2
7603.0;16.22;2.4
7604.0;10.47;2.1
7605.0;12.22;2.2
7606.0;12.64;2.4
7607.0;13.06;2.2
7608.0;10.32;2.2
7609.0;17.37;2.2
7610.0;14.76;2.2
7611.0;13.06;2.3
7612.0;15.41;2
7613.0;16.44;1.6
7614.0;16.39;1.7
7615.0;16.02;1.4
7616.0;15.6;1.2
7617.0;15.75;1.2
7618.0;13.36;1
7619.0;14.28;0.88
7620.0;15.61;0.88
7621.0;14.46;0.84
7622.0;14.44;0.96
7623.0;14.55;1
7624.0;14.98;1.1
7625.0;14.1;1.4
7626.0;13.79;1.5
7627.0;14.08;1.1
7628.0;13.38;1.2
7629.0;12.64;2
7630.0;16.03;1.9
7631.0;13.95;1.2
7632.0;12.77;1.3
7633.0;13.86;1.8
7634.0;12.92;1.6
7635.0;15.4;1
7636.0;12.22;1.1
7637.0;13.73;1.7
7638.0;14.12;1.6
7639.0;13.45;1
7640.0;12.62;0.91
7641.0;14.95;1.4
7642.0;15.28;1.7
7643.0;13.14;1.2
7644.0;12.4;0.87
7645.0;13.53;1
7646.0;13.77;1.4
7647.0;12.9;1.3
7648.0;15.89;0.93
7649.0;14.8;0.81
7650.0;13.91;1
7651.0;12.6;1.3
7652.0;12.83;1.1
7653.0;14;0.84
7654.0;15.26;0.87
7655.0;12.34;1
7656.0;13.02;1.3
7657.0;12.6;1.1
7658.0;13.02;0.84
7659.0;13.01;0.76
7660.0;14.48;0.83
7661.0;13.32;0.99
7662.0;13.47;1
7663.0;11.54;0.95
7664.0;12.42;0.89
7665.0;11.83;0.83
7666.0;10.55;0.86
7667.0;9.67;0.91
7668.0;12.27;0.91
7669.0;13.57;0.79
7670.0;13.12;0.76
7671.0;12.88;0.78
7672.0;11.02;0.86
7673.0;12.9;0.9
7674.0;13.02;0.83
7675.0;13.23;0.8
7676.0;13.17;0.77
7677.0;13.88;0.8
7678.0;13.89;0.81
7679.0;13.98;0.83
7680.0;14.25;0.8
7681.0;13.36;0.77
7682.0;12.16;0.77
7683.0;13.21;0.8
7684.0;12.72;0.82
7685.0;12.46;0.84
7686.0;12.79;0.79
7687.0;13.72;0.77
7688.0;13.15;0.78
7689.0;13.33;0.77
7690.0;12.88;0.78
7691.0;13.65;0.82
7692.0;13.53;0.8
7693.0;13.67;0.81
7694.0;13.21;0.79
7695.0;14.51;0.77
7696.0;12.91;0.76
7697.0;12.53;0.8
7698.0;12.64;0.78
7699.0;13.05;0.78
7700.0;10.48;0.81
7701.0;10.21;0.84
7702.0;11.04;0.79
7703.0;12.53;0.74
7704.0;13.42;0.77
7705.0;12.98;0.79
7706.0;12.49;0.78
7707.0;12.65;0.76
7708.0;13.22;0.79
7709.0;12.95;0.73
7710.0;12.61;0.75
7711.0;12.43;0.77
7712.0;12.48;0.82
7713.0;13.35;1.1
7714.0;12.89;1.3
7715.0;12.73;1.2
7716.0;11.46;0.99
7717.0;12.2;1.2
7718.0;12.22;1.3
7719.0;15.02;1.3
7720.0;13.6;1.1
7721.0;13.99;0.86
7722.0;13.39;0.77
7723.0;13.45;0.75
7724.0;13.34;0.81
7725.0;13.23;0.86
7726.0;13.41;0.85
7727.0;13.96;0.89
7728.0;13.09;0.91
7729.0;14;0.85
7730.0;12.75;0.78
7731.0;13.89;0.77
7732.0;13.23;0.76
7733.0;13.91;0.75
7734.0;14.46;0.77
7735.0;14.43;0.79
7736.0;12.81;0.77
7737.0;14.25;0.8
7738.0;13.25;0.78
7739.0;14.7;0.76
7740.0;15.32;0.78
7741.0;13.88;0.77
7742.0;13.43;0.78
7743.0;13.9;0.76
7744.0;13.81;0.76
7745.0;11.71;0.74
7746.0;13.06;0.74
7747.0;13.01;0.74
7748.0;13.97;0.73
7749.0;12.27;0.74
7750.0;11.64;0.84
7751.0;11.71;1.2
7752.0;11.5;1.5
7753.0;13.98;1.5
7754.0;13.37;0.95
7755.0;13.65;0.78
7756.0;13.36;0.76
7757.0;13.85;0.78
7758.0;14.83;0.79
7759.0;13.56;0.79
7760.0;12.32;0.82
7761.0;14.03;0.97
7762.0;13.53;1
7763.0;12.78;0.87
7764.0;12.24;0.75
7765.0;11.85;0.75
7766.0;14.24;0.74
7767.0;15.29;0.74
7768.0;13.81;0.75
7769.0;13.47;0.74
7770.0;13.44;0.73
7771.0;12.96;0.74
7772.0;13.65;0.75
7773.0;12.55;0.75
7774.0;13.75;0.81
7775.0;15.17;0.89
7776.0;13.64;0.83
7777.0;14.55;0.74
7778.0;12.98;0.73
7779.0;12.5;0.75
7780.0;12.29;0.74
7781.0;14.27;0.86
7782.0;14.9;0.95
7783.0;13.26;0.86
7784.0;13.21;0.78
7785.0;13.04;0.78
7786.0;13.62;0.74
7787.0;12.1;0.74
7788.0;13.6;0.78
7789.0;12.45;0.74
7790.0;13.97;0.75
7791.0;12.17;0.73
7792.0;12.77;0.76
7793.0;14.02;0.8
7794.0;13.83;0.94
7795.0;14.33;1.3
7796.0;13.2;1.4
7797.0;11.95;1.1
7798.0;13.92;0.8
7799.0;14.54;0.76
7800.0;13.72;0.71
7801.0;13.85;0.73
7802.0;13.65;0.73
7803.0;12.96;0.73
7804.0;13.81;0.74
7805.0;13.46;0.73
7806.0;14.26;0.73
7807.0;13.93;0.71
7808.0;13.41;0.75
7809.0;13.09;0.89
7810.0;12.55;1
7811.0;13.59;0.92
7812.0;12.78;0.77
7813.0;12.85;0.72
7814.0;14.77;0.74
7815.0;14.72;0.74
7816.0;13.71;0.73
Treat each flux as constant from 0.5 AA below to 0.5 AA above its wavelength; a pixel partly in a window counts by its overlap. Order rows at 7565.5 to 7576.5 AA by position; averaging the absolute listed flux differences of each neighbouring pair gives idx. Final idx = 0.77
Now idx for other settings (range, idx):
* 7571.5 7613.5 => 1.44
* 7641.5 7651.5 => 1.27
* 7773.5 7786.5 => 0.93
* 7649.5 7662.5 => 0.93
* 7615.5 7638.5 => 1.17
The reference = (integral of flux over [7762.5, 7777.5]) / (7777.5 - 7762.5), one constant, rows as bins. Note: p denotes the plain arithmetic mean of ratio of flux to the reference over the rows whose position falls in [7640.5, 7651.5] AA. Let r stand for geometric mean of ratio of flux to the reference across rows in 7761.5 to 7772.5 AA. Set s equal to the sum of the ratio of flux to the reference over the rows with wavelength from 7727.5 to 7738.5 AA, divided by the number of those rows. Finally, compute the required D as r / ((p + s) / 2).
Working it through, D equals 0.97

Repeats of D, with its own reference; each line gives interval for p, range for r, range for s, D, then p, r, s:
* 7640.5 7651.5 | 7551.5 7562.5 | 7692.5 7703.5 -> 1.10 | 1.03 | 1.07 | 0.92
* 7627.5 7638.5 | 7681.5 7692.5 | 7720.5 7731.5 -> 0.96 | 1.01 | 0.96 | 1.00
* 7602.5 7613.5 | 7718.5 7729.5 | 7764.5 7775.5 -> 1.00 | 1.02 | 1.01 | 1.01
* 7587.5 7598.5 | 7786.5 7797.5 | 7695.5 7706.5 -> 0.99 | 1.04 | 0.97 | 0.90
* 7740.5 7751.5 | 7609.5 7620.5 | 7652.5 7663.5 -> 1.15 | 0.95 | 1.11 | 0.98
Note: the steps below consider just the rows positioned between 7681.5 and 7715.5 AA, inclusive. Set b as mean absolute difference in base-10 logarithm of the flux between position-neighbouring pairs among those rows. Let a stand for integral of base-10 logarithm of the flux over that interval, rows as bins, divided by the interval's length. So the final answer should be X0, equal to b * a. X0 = 0.023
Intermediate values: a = 1.11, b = 0.020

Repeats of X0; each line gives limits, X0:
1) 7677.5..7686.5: 0.021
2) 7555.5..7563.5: 0.026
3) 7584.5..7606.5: 0.054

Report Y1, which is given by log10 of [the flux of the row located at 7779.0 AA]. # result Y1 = 1.10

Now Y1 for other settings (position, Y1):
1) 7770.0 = 1.13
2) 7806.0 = 1.15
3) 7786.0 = 1.13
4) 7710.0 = 1.10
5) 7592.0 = 1.10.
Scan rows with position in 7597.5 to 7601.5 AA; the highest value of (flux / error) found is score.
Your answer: 8.3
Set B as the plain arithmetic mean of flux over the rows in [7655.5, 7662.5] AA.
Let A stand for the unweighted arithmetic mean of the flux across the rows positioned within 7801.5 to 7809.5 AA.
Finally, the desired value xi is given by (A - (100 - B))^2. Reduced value 5352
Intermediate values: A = 13.6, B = 13.3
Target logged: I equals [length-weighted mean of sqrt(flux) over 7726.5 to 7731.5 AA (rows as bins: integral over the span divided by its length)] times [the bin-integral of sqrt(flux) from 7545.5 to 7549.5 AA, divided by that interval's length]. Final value 13.7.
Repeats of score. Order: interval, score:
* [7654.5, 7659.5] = 17.1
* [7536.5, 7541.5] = 19.4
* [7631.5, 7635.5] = 15.4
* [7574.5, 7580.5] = 19.1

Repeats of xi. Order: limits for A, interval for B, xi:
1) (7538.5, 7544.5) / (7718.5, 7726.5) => 5118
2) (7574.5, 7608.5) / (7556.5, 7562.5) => 5107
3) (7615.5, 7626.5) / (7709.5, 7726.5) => 5231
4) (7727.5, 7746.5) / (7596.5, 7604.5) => 5281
